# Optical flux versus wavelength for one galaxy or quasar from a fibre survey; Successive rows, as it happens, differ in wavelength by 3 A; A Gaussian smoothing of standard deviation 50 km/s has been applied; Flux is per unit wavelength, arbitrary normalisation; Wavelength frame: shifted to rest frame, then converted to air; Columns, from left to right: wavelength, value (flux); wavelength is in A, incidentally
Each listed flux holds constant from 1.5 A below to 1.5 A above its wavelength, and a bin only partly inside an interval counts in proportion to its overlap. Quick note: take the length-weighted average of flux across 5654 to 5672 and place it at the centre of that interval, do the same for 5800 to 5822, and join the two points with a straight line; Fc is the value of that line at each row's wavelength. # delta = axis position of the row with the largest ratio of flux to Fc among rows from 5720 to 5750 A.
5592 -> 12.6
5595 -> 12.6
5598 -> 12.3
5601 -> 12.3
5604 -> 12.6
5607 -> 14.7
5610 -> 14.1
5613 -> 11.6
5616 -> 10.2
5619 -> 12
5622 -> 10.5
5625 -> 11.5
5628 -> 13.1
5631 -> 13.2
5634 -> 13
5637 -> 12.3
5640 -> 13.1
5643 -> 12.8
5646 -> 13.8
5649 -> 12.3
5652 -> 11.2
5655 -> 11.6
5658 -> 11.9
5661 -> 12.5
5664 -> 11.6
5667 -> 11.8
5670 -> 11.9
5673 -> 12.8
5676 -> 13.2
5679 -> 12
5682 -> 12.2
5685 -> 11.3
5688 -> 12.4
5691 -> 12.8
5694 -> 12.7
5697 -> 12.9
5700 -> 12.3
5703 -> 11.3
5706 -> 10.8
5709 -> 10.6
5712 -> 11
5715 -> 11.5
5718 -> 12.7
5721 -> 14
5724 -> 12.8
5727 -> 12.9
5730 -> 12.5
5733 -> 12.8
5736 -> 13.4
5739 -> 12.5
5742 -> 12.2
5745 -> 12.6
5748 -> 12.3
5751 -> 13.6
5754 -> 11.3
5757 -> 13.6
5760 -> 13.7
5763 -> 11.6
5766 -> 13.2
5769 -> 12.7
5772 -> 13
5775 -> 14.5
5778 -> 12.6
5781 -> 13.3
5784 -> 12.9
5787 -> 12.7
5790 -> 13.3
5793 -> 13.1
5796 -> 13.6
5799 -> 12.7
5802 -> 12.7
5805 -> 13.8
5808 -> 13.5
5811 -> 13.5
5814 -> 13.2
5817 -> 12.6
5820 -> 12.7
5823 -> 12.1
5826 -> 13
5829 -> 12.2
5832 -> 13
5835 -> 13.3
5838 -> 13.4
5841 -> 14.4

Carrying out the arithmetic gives 5721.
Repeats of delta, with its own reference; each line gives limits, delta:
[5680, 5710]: 5697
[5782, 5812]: 5805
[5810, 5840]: 5811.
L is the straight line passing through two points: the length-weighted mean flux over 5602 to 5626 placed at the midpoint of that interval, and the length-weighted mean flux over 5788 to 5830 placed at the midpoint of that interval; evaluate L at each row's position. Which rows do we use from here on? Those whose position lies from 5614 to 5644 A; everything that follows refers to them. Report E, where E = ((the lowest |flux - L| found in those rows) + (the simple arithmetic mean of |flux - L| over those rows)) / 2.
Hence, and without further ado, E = 0.44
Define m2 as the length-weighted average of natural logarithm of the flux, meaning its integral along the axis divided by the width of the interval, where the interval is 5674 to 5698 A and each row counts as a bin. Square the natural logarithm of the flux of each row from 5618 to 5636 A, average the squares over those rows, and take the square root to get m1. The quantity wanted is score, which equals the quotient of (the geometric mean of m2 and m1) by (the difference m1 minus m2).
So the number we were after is -134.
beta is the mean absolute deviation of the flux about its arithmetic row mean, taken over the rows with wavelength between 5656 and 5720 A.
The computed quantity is 0.61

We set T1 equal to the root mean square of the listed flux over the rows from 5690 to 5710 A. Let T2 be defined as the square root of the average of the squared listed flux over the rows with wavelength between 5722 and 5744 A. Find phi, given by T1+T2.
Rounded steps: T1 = 11.9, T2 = 12.7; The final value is 24.68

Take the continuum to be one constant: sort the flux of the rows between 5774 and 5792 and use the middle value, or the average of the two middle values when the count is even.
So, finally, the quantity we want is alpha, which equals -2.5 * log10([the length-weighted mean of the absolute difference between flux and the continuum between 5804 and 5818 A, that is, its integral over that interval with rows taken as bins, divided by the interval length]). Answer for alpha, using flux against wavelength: 0.98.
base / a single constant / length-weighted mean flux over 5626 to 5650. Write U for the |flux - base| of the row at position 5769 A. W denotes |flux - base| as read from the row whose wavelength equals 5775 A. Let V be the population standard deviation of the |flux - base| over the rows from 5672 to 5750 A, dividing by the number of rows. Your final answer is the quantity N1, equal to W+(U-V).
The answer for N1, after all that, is 1.1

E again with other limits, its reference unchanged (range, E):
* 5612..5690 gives 0.36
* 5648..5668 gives 0.28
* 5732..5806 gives 0.26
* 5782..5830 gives 0.21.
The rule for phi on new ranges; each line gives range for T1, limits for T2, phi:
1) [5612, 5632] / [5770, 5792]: 24.98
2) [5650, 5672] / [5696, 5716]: 23.30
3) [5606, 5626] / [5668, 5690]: 24.46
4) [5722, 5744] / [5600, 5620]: 25.31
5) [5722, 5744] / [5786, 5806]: 25.87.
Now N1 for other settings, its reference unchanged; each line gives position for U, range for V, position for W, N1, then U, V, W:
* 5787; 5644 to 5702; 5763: 1.1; 0.2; 0.50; 1.3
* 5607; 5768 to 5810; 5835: 1.7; 1.8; 0.39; 0.4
